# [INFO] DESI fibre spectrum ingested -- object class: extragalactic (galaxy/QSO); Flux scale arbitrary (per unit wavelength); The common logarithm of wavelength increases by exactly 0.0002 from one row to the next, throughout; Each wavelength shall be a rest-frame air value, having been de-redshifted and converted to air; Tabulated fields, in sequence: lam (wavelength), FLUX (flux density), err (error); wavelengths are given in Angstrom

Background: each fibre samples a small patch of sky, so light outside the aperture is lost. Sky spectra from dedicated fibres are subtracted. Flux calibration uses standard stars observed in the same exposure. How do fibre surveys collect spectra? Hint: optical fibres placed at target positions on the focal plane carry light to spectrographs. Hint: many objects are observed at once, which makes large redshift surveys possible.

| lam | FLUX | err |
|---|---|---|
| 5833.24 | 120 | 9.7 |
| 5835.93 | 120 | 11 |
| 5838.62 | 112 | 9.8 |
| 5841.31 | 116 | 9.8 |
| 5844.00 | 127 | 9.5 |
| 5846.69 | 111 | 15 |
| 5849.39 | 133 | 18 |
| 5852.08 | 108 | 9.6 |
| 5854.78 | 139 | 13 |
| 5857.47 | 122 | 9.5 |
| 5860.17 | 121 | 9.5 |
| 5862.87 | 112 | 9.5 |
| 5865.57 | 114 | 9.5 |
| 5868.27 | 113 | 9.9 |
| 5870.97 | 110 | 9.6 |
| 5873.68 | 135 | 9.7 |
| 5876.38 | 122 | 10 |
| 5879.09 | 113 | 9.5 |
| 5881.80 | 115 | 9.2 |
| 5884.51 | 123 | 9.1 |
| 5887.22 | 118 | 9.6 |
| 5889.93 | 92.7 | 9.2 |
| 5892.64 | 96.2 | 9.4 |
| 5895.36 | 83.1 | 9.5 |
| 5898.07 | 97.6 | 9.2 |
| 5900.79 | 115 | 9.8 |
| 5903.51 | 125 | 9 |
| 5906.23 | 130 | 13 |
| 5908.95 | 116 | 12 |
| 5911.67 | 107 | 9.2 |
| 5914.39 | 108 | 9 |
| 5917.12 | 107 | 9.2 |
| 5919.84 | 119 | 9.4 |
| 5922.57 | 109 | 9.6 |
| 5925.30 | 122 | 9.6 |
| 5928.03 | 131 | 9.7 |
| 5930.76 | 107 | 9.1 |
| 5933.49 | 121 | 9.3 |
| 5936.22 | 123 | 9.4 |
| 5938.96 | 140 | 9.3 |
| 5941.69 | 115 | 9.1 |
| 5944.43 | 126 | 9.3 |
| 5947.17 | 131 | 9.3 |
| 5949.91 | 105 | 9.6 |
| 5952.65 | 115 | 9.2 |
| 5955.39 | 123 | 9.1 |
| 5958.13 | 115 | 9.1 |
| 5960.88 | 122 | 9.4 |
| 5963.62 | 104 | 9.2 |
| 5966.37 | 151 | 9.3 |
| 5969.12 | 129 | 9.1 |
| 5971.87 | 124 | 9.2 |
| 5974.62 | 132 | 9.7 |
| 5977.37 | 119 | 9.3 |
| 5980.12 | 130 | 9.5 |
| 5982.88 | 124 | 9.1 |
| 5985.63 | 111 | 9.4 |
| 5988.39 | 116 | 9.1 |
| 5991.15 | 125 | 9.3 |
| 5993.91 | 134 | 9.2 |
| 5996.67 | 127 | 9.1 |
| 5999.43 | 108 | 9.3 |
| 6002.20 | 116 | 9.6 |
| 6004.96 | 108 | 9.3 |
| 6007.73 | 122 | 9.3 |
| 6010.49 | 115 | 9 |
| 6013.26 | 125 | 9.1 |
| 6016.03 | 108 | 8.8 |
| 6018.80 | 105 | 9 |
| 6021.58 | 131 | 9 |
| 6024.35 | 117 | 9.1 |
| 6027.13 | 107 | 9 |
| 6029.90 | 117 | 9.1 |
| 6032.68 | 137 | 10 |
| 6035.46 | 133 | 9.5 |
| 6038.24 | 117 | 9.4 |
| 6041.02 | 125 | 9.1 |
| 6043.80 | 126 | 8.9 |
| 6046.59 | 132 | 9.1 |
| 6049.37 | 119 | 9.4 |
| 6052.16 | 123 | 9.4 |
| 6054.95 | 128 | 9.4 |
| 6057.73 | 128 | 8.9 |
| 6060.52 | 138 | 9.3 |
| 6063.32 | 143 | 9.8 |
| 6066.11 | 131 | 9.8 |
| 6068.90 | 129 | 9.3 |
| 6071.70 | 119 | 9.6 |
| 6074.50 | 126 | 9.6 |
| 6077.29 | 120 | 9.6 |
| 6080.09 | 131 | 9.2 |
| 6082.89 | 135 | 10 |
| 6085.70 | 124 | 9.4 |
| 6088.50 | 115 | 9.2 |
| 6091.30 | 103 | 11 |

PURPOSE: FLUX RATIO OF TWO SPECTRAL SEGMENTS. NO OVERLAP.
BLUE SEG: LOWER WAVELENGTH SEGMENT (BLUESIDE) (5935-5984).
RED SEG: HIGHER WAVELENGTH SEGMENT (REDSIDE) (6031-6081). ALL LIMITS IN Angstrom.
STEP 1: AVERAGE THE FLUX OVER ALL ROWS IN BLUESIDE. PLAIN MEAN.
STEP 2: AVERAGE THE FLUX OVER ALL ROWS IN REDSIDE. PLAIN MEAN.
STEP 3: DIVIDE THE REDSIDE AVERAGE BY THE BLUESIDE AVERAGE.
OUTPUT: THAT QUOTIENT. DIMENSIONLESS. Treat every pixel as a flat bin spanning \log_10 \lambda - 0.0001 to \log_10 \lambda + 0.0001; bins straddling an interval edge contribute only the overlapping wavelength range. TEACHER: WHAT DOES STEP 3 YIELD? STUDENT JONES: 1.03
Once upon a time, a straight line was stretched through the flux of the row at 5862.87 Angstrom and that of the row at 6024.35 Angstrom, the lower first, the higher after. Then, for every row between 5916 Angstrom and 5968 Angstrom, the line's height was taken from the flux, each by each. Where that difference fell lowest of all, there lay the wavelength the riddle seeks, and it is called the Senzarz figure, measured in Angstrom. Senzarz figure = 5963.62 Angstrom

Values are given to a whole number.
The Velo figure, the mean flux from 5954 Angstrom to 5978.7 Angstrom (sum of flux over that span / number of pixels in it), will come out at 124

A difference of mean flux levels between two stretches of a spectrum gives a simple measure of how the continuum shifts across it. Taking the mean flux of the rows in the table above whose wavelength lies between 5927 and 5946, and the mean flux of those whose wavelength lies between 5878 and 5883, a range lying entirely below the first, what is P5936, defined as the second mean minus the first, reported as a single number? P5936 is -9.3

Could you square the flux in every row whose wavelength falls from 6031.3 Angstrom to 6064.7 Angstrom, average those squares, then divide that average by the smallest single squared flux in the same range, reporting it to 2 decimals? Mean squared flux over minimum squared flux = 1.22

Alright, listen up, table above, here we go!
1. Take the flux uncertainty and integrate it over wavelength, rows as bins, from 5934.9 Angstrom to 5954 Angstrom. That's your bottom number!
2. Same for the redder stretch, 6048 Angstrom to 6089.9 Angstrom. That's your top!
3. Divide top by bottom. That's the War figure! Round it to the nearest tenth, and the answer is 2.2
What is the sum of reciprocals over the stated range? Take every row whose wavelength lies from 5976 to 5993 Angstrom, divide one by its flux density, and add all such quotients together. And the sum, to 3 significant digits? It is 0.0498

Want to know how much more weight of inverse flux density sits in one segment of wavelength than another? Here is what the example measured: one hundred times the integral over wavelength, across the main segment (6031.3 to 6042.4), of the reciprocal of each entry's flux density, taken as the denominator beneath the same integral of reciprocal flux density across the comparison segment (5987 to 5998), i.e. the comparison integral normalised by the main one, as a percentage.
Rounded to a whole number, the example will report 101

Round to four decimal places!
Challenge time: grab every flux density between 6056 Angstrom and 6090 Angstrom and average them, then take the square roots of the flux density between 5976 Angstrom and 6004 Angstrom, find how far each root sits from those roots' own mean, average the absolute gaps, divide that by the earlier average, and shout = 0.0025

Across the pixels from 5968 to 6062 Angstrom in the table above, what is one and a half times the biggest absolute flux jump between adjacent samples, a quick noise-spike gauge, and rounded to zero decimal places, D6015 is 39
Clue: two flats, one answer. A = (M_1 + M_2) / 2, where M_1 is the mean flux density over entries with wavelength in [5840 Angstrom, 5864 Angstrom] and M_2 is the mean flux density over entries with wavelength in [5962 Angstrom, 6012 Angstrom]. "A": 121.5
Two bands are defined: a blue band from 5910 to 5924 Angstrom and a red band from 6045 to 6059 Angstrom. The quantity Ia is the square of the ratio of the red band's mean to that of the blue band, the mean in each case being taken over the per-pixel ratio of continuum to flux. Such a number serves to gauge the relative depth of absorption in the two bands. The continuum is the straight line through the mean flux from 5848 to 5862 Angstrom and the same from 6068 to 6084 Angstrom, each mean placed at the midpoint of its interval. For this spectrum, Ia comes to 0.78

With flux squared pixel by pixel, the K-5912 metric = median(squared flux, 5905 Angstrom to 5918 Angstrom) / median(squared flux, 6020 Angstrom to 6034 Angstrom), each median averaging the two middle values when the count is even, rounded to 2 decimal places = 0.85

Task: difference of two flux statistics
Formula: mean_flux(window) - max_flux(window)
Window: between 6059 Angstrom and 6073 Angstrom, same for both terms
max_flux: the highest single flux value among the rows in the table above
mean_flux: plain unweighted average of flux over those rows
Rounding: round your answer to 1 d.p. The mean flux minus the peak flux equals -11.0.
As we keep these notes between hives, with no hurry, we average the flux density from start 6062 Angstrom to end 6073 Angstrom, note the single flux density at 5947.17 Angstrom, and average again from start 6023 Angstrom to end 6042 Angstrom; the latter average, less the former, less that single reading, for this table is -140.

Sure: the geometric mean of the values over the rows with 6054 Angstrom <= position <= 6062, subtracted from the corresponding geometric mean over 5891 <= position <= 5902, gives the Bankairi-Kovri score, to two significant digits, -34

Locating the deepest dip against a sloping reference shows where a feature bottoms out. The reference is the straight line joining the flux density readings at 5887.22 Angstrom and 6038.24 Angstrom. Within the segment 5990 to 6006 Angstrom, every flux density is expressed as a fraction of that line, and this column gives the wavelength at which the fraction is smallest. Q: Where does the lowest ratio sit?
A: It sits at 5999.43 Angstrom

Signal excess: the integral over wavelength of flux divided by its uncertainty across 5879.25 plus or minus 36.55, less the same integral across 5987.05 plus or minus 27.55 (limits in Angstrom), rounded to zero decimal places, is 106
